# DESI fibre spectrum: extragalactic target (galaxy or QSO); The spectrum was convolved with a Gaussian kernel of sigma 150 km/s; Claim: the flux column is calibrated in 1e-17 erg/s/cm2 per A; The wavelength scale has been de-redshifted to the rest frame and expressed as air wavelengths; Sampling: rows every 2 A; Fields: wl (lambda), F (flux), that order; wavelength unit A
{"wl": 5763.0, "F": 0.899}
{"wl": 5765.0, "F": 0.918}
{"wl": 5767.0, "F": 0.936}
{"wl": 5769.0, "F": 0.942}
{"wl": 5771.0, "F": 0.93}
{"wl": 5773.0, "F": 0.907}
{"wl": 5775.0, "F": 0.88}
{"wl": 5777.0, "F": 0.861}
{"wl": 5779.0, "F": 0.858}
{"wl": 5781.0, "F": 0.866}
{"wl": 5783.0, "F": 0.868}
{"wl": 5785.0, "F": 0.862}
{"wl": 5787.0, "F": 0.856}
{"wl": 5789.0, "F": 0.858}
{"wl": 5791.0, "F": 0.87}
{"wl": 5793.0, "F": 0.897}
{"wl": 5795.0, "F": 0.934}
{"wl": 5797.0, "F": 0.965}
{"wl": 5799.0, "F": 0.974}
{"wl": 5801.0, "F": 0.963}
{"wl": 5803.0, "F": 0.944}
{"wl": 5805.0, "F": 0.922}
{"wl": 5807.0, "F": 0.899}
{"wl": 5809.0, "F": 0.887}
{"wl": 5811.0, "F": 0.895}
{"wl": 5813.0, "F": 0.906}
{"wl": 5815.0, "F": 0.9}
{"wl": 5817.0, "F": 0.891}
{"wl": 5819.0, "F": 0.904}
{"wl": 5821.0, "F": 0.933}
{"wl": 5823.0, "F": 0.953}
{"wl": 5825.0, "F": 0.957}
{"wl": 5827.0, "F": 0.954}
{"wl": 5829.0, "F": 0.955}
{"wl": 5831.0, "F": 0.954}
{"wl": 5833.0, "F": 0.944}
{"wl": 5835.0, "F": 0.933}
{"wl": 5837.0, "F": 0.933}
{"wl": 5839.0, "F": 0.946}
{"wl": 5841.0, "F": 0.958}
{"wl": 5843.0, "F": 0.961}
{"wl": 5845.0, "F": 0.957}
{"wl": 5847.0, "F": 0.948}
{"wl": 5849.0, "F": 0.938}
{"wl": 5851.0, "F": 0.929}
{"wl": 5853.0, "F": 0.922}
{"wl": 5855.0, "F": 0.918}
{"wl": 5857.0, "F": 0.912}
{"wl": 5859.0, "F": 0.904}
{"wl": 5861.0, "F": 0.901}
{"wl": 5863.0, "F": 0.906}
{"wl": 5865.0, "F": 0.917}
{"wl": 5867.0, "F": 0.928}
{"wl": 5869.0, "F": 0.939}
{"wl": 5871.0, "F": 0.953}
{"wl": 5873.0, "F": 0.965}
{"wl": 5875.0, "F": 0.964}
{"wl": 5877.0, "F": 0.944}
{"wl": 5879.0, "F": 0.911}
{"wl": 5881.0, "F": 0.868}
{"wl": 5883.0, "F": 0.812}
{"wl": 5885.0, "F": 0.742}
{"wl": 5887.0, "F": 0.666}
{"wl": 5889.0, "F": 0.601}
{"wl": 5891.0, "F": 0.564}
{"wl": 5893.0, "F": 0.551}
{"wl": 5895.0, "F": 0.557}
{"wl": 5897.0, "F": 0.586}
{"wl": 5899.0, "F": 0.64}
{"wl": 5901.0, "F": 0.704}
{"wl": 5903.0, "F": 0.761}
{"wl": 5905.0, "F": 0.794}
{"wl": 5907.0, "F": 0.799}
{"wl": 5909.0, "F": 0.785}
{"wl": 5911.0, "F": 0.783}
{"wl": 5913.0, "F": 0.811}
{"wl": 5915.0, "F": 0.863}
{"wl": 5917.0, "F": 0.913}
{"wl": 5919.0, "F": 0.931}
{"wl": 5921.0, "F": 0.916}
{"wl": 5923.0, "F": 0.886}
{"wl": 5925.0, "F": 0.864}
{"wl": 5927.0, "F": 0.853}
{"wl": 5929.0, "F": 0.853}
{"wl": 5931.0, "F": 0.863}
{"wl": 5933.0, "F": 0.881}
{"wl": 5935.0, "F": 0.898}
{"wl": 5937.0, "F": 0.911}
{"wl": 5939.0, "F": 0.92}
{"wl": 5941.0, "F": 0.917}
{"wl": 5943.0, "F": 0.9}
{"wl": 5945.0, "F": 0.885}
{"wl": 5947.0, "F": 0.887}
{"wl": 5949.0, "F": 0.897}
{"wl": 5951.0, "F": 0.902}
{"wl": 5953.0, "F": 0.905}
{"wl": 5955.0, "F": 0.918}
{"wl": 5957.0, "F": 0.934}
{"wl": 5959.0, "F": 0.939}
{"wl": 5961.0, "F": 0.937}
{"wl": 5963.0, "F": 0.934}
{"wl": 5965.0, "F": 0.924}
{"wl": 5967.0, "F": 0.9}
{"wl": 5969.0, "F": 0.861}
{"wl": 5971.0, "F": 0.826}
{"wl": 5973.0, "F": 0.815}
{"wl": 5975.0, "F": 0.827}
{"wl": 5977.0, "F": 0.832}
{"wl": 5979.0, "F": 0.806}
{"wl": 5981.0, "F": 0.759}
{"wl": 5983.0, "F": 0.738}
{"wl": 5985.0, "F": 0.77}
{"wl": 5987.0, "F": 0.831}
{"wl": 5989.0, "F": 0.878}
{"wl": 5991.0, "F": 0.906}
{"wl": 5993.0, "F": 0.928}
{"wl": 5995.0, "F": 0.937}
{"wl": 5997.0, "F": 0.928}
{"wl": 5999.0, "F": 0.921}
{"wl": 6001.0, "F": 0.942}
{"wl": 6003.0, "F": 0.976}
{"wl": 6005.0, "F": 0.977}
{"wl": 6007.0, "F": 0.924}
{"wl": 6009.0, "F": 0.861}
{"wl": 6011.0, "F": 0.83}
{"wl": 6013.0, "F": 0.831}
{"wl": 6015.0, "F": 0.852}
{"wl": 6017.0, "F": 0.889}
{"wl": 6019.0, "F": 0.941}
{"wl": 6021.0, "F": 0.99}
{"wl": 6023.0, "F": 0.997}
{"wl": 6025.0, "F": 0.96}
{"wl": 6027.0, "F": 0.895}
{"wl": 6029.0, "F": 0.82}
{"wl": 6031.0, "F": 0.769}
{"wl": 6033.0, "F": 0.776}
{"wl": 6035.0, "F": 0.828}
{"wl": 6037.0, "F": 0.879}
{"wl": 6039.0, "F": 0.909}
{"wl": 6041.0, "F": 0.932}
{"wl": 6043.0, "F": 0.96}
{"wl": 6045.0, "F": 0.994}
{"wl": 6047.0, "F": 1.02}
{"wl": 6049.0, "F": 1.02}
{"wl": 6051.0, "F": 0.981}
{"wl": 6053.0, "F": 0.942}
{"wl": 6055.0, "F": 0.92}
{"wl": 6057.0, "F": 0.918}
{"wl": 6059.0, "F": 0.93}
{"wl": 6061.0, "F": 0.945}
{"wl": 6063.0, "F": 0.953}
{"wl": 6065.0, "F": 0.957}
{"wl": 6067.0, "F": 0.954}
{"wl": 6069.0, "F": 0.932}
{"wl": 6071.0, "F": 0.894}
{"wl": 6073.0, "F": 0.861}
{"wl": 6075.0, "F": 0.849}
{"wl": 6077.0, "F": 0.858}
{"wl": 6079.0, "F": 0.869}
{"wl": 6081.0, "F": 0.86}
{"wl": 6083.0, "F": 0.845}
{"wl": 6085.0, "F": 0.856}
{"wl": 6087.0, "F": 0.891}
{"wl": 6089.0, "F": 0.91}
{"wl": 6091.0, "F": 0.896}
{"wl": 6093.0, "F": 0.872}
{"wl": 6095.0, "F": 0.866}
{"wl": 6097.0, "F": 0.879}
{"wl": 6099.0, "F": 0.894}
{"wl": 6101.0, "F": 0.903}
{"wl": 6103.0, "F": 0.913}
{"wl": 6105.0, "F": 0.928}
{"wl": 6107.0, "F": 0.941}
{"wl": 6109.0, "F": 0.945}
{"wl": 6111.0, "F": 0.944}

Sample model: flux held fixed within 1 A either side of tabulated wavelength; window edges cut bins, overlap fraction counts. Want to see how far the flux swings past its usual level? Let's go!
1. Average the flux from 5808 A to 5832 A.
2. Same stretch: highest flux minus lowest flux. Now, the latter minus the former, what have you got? -0.85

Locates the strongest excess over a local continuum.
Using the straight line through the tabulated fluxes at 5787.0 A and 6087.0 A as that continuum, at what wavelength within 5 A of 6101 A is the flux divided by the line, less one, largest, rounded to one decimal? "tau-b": 6105.0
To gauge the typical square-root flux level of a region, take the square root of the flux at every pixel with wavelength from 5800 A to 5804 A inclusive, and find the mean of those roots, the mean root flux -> 0.976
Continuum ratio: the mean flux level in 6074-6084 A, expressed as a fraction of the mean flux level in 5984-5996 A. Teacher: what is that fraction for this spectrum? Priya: 0.98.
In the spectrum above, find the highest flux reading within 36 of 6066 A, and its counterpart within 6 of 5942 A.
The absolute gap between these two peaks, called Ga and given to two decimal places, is 0.10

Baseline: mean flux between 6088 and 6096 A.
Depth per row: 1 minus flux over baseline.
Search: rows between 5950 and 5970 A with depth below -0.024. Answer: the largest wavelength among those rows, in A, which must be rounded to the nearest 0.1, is 5965.0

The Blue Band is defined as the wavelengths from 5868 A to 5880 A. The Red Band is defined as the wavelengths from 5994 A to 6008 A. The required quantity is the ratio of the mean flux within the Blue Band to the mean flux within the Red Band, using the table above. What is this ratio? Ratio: 1.00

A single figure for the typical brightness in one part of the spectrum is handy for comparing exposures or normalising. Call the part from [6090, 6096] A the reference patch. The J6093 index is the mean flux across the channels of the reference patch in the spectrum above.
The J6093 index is 0.88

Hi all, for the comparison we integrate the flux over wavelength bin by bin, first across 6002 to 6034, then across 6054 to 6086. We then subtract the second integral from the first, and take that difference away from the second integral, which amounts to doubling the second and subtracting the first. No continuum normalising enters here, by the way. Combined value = 29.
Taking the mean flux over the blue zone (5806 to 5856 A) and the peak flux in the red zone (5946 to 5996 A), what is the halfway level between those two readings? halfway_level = 0.935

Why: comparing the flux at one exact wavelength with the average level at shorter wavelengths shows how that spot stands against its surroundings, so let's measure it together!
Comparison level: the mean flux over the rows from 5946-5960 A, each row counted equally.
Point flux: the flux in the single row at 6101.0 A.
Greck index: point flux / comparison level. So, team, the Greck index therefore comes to 0.99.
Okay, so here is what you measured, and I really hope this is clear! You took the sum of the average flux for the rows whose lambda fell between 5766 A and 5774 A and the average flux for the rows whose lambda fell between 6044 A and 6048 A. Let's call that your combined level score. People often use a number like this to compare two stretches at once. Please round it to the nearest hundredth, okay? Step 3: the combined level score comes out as 1.94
